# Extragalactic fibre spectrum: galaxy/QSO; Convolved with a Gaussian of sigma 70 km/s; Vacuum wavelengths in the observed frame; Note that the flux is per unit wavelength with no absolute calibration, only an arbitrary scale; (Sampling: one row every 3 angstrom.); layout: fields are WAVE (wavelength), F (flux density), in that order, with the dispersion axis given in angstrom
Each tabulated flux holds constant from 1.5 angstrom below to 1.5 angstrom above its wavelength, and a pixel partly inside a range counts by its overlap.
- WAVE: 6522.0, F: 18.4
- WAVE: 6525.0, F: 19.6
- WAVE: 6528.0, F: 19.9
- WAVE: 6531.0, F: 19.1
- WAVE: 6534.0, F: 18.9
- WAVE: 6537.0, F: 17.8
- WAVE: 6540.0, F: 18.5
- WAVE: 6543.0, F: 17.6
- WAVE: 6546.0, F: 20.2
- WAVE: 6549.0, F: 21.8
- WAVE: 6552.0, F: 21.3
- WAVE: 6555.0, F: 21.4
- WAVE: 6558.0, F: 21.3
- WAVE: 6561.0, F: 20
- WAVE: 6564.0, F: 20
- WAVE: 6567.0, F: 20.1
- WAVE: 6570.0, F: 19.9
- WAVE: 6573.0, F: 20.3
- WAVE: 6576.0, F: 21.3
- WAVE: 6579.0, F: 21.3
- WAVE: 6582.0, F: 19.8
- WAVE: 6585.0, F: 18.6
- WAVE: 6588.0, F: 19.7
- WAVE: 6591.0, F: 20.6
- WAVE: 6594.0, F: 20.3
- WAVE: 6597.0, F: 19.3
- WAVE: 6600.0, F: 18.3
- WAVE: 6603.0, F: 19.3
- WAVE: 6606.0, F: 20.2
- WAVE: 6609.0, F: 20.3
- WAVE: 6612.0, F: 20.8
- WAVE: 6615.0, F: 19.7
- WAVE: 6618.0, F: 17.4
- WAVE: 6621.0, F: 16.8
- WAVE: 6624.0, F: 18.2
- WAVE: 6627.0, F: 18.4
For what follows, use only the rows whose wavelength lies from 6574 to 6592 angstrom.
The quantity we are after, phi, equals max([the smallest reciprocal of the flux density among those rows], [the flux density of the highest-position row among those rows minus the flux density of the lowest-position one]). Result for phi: 0.0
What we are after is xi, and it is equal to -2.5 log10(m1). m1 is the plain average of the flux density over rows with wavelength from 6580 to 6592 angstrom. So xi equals -3.23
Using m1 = 19.7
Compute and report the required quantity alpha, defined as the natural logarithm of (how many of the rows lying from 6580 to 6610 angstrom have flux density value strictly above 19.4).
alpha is 1.8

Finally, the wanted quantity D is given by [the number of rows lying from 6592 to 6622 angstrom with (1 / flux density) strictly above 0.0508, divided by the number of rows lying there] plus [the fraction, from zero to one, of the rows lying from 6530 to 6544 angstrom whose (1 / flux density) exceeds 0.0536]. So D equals 1.1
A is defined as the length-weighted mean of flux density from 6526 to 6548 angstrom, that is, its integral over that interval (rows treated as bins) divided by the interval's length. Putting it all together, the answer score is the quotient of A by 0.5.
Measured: 37.9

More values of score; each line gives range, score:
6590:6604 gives 39.1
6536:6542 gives 36.3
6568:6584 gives 40.9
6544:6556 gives 42.0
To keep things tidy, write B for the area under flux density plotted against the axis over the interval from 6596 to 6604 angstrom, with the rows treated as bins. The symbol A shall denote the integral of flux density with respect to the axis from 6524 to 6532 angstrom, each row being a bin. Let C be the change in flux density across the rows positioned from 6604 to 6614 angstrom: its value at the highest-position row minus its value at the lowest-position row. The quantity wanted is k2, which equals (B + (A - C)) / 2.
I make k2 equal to 154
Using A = 156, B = 151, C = 0.6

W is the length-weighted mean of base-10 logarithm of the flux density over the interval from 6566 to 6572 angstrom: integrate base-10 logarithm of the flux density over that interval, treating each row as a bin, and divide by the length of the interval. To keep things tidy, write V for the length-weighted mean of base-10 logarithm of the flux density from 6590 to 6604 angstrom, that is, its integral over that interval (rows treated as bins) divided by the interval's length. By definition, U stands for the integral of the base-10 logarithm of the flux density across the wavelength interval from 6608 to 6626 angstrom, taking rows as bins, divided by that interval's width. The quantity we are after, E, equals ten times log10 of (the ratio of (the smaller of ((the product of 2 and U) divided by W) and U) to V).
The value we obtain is -0.058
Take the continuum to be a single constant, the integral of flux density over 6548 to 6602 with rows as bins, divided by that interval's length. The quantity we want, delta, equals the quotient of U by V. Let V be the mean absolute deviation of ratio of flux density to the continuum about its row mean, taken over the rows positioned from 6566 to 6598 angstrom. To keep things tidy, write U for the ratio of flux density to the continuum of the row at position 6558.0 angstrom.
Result 36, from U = 1.05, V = 0.029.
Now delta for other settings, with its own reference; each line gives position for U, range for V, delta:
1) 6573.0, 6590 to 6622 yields 20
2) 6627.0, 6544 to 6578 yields 28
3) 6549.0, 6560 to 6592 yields 41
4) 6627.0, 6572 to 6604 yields 23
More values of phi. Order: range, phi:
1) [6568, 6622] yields 0.0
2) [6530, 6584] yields 0.7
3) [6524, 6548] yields 0.6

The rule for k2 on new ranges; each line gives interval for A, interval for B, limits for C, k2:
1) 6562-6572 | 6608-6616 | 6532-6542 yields 181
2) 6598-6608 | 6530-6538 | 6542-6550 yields 169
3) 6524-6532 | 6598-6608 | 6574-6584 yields 176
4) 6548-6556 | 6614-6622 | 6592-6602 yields 159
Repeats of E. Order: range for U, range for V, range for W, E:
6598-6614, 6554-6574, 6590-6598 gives -0.047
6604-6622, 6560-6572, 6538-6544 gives -0.060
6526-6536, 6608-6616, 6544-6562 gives -0.078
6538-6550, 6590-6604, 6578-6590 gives -0.017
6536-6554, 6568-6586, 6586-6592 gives -0.048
